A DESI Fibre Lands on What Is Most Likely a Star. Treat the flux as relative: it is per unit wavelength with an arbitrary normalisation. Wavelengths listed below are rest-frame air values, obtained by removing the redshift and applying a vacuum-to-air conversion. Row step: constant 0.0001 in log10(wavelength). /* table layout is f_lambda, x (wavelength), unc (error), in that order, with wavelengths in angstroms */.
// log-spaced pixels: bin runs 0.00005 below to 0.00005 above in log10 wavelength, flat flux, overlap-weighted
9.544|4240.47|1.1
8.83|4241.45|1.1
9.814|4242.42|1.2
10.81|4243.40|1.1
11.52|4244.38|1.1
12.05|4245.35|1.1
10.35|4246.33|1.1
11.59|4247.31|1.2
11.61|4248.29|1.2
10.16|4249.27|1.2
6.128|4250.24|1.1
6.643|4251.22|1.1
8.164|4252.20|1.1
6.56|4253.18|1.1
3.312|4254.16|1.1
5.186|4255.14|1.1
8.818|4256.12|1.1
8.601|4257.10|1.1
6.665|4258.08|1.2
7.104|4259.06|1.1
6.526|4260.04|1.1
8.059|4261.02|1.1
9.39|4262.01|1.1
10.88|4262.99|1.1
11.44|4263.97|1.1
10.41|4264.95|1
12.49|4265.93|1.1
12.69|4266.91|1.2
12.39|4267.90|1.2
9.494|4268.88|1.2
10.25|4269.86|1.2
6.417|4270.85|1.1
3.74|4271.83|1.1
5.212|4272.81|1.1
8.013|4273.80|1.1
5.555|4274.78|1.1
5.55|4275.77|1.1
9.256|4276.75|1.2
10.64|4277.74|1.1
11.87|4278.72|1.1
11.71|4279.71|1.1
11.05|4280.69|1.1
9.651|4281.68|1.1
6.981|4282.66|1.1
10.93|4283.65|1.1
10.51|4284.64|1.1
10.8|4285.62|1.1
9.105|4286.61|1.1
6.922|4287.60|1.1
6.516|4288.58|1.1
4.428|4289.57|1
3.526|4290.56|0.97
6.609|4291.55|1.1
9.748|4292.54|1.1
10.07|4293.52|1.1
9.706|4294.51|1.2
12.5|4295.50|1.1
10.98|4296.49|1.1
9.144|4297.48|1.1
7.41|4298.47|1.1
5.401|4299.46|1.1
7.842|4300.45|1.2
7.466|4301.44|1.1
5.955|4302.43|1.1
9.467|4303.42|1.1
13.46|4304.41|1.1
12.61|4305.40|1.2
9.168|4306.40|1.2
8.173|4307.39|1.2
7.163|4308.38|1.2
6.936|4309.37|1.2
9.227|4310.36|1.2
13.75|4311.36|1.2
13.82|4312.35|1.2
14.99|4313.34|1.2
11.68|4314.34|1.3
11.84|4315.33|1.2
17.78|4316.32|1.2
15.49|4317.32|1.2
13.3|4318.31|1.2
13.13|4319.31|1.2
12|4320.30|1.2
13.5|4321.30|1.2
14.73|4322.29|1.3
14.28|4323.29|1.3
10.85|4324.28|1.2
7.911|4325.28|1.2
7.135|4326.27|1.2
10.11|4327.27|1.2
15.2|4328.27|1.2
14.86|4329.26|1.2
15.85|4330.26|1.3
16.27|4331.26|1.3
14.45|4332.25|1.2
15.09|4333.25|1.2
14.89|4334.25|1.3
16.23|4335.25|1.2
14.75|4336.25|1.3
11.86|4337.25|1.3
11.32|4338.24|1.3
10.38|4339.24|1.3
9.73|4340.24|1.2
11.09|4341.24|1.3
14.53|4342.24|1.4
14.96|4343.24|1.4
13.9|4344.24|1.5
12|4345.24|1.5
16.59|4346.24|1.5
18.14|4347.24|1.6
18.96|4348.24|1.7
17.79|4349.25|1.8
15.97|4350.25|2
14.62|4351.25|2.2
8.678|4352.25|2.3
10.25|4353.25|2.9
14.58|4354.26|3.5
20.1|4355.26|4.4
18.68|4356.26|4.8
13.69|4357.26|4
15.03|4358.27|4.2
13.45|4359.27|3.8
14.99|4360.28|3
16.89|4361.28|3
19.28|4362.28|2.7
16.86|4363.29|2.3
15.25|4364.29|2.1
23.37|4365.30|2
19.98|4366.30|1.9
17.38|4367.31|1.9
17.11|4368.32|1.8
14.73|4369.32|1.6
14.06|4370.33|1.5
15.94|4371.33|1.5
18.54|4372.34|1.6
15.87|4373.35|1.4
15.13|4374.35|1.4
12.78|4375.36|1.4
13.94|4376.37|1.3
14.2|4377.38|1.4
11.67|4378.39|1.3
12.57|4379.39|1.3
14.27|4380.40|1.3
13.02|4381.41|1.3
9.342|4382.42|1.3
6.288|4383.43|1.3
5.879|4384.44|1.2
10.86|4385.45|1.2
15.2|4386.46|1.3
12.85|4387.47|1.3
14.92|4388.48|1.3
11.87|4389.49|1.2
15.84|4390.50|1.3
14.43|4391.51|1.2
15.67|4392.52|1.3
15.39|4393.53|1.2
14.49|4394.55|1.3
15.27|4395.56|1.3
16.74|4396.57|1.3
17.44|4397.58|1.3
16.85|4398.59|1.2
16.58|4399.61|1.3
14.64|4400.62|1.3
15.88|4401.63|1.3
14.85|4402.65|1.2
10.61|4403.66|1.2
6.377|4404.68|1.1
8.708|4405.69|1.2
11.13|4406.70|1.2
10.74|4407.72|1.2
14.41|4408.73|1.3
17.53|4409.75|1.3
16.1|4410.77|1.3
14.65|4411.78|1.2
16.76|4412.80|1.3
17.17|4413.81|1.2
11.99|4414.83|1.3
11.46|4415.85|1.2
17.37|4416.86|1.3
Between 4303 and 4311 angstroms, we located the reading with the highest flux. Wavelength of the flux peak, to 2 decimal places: 4304.41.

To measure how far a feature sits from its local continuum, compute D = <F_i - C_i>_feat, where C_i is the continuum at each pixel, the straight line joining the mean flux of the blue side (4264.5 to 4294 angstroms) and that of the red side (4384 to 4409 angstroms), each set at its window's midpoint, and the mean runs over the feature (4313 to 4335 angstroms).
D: 2.9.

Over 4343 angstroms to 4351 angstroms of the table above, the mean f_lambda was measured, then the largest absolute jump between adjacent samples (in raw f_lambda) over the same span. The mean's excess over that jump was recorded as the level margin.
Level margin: 11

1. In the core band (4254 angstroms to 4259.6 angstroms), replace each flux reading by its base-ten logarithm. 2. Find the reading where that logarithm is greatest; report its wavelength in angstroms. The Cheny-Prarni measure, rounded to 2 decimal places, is 4256.12 angstroms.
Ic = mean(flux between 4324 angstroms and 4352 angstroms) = 14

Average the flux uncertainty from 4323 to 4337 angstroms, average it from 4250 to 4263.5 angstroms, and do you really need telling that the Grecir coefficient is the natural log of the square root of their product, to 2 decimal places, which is 0.16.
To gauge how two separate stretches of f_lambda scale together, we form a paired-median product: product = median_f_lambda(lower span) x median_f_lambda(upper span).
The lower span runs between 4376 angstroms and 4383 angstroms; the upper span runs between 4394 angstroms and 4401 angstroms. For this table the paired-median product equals 216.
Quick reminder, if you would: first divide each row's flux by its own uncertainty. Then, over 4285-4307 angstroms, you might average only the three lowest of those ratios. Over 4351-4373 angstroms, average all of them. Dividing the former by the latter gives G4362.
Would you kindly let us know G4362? 0.63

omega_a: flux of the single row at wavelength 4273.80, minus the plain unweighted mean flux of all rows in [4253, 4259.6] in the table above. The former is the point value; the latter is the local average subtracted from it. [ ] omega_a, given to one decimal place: 1.4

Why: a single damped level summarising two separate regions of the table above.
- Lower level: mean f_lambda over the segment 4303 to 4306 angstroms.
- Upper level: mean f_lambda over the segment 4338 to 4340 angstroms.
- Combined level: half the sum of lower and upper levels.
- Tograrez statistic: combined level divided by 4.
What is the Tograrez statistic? 2.8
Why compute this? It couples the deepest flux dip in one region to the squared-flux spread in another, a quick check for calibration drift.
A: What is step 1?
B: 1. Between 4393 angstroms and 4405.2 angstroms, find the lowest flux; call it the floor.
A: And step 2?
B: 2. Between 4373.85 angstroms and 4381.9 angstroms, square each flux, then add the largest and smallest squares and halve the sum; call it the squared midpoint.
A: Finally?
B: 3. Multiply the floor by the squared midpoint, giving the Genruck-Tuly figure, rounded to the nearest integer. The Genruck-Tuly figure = 1164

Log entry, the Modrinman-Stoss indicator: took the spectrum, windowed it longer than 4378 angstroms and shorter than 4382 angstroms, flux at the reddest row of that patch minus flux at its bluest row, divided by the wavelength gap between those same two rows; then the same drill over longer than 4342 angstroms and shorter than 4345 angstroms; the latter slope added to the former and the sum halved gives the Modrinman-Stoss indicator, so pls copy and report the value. 0.1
